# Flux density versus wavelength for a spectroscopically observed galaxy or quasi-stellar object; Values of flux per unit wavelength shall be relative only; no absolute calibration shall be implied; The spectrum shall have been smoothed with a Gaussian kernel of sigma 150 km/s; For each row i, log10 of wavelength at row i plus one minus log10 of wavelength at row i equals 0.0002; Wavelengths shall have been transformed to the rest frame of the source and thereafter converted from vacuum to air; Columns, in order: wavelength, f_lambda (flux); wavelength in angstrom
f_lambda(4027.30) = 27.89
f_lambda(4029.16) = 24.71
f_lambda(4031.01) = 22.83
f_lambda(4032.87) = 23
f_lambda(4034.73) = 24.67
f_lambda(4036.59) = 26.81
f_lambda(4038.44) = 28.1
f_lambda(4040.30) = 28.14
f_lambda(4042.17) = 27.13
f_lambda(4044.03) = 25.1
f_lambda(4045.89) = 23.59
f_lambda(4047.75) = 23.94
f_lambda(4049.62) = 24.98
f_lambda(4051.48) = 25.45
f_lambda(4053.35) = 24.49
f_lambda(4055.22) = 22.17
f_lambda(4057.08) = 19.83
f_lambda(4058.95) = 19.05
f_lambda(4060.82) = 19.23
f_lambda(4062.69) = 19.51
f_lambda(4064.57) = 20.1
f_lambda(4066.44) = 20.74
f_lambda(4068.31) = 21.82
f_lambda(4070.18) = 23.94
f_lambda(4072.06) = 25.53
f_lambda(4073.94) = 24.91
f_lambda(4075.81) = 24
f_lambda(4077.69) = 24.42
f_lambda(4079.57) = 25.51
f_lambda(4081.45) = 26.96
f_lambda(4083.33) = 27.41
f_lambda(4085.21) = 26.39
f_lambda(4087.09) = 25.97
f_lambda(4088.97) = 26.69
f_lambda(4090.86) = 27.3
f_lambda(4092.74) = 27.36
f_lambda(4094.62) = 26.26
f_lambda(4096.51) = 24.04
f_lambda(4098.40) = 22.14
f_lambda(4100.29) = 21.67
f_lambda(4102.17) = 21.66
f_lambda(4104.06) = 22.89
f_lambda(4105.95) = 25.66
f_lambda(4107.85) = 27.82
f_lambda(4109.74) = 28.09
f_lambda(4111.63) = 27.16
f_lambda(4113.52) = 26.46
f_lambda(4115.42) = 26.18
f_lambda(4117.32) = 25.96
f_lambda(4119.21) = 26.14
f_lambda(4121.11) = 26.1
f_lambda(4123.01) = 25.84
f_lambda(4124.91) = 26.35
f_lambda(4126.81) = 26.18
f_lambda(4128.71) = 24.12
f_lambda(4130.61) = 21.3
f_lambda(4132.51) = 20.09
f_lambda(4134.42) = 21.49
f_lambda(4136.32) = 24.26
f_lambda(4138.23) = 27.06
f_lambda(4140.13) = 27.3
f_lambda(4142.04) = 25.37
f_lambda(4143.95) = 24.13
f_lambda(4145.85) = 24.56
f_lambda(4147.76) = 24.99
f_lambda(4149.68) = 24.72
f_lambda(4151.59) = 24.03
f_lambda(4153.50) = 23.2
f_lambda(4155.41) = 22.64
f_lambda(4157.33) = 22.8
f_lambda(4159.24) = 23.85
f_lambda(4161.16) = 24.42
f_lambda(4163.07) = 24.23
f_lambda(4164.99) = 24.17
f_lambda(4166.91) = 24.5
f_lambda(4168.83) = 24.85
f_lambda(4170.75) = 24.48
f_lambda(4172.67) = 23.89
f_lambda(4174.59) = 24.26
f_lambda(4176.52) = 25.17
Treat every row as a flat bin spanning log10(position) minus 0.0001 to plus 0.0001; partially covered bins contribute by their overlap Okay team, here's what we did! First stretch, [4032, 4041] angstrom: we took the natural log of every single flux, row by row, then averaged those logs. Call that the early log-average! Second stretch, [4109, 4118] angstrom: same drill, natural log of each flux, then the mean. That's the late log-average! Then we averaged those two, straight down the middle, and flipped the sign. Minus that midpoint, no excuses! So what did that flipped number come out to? -3.27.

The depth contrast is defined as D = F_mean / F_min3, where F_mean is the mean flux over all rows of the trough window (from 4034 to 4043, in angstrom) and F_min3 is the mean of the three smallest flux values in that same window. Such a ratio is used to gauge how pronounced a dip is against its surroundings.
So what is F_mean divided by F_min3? 1.03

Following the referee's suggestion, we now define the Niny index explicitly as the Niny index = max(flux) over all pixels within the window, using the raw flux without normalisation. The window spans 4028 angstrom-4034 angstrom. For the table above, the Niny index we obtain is 24.71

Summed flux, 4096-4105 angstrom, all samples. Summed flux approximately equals 112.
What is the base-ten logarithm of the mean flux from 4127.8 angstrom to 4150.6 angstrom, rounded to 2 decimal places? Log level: 1.38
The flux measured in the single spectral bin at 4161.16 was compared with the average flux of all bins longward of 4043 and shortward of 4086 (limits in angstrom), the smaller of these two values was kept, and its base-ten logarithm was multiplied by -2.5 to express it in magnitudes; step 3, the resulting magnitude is -3.42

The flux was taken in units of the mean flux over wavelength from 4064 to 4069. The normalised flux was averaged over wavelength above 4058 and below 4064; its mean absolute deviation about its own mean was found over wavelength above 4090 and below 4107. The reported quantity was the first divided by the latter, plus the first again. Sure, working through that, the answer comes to 10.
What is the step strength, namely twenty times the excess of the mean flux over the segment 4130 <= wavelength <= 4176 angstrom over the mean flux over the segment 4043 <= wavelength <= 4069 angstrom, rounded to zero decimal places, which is 38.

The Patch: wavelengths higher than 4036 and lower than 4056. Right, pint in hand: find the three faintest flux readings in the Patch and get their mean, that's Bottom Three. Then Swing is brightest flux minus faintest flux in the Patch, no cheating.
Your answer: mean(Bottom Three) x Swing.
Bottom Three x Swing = 139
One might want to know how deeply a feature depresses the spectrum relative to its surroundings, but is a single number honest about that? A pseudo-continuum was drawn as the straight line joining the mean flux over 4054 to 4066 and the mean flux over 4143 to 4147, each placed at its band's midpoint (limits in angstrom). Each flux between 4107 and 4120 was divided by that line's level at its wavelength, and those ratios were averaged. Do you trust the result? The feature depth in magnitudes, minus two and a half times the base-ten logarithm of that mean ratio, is -0.18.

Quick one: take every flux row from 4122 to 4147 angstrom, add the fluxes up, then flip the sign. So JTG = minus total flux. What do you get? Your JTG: -318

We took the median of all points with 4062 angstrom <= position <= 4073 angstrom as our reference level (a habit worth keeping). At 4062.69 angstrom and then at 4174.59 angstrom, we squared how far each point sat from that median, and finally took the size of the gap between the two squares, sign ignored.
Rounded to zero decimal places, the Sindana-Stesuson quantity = 6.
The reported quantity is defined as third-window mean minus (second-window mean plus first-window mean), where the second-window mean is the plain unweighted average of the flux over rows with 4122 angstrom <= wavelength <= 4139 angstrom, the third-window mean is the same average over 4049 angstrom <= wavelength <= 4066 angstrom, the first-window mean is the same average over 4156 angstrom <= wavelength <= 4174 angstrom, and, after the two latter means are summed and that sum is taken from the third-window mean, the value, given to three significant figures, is -26.6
